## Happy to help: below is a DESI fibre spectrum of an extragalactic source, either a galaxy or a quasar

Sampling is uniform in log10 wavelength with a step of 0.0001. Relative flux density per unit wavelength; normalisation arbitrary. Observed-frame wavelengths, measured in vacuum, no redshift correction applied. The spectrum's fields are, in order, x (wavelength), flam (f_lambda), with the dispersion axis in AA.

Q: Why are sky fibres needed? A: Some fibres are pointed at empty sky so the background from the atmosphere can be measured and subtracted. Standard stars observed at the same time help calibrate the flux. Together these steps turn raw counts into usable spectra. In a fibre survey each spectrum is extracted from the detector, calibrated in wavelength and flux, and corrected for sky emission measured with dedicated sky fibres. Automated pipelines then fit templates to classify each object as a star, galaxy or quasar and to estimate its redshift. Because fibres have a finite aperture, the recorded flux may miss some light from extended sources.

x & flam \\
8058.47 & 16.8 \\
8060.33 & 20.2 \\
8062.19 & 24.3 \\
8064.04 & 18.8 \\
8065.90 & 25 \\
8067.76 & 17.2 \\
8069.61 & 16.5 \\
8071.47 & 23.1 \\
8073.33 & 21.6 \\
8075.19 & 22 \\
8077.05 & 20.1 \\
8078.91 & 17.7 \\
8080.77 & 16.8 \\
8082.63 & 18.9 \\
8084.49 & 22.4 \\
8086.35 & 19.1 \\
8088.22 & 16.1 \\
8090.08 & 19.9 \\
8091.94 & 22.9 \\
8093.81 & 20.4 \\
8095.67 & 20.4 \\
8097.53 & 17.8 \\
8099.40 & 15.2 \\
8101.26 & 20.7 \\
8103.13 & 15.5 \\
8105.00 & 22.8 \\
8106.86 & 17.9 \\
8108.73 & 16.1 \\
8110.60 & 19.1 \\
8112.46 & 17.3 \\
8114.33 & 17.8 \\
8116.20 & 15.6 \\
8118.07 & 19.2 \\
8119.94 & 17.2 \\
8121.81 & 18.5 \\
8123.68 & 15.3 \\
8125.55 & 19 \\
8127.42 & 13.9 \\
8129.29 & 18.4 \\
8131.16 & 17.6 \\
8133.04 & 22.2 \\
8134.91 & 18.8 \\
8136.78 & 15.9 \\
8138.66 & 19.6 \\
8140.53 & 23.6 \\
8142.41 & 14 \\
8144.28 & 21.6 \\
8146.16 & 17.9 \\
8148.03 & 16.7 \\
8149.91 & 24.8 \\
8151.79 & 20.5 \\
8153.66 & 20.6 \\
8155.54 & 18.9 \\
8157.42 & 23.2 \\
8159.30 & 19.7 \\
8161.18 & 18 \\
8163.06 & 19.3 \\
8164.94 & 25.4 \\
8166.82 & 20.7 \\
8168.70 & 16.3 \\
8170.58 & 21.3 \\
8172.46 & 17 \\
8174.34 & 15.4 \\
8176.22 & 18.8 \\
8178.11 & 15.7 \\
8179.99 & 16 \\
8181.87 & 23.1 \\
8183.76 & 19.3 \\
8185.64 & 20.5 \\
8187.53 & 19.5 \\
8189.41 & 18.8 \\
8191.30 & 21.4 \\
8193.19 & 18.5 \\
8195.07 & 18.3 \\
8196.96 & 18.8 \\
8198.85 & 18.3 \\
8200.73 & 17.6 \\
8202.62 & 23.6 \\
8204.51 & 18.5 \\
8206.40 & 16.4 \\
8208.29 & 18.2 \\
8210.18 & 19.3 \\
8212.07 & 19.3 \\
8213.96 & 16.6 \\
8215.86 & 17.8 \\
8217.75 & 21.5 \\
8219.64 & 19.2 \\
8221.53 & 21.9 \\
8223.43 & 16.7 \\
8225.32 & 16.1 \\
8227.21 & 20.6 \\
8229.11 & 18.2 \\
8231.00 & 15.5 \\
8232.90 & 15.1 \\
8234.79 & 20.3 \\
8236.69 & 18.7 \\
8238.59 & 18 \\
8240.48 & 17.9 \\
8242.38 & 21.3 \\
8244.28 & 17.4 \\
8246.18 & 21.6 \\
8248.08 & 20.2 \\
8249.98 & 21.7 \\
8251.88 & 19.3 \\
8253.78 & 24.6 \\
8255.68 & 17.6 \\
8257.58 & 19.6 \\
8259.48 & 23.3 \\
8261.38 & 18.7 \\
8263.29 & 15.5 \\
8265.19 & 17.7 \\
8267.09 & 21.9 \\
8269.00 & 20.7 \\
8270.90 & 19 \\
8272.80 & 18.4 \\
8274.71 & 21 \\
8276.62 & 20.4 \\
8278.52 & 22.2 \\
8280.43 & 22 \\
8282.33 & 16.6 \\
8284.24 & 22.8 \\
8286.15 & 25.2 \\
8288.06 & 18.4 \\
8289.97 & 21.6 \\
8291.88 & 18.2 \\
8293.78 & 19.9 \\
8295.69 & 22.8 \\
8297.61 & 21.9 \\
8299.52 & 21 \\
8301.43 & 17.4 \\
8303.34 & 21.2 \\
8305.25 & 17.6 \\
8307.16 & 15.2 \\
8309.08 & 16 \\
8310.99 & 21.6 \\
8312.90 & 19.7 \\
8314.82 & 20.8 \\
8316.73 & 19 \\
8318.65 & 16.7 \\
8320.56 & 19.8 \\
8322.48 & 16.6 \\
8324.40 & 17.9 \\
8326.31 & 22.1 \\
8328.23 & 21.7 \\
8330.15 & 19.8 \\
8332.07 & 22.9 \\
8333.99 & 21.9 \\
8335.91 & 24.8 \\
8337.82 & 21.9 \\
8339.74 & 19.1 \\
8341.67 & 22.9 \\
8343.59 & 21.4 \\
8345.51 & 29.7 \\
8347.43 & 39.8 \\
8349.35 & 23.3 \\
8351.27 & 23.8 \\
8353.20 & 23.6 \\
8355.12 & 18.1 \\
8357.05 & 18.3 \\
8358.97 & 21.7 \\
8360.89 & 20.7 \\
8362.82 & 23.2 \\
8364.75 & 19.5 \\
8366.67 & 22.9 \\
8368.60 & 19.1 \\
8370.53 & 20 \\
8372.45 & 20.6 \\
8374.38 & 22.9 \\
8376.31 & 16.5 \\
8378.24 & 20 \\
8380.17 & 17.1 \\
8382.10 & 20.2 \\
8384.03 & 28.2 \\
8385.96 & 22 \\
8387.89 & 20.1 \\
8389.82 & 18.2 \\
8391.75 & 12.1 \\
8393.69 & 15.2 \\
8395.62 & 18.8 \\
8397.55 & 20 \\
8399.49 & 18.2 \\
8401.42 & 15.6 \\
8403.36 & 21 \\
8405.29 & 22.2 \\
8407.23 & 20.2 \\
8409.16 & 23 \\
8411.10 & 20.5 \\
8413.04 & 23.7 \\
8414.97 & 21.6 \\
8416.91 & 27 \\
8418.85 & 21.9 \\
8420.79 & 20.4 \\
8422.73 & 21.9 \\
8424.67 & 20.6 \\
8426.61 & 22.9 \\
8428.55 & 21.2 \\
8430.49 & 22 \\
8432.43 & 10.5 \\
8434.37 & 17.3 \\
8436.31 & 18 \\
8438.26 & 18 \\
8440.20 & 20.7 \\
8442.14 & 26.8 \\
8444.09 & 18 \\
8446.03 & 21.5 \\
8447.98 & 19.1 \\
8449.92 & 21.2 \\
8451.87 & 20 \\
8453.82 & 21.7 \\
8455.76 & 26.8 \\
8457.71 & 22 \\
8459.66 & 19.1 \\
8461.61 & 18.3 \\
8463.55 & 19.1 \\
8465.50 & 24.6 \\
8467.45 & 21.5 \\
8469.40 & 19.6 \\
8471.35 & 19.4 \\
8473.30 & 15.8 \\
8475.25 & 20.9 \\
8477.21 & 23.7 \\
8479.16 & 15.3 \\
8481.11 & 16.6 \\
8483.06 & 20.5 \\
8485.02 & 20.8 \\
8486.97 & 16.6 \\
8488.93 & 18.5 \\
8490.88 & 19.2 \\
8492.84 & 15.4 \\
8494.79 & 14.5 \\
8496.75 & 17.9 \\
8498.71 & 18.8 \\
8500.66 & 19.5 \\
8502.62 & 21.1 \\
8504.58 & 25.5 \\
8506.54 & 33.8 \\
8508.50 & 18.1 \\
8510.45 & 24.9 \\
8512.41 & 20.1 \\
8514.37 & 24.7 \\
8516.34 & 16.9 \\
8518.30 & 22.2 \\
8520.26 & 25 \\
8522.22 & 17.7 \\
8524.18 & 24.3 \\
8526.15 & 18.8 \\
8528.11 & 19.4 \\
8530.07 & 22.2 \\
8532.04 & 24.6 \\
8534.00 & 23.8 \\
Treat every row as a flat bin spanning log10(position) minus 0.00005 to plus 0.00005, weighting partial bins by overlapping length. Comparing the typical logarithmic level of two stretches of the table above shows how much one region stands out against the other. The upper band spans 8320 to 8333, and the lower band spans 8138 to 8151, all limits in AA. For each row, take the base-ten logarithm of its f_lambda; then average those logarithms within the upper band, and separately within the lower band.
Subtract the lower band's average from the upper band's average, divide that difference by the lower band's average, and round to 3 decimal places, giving 0.010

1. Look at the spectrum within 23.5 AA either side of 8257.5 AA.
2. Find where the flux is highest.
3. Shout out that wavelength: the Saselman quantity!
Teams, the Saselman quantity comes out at 8253.78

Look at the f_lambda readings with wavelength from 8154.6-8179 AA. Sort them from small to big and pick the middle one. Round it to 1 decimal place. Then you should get 18.9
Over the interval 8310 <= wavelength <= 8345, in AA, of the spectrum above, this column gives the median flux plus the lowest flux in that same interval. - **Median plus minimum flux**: 37.7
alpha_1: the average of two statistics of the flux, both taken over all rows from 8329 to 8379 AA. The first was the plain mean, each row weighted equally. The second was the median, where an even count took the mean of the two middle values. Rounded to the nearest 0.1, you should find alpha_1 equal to 22.0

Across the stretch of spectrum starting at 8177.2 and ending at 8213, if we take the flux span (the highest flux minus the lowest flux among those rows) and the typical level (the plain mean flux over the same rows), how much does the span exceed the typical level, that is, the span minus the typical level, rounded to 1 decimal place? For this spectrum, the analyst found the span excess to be -11.1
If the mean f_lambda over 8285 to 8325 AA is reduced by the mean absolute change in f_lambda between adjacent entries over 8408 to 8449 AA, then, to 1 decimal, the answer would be 16.0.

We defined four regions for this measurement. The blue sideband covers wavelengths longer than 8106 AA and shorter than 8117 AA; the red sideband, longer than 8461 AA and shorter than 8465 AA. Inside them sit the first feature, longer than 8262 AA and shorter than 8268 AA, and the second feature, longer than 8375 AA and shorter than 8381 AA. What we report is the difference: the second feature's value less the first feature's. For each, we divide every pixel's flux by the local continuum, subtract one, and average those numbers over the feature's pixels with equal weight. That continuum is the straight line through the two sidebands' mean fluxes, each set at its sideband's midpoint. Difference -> -0.05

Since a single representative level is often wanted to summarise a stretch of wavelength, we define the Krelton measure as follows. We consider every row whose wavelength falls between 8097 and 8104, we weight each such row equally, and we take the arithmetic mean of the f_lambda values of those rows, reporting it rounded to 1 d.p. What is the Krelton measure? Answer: 17.3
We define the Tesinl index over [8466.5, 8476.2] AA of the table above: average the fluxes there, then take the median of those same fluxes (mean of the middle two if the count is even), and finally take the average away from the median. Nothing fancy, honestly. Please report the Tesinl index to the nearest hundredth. 0.16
